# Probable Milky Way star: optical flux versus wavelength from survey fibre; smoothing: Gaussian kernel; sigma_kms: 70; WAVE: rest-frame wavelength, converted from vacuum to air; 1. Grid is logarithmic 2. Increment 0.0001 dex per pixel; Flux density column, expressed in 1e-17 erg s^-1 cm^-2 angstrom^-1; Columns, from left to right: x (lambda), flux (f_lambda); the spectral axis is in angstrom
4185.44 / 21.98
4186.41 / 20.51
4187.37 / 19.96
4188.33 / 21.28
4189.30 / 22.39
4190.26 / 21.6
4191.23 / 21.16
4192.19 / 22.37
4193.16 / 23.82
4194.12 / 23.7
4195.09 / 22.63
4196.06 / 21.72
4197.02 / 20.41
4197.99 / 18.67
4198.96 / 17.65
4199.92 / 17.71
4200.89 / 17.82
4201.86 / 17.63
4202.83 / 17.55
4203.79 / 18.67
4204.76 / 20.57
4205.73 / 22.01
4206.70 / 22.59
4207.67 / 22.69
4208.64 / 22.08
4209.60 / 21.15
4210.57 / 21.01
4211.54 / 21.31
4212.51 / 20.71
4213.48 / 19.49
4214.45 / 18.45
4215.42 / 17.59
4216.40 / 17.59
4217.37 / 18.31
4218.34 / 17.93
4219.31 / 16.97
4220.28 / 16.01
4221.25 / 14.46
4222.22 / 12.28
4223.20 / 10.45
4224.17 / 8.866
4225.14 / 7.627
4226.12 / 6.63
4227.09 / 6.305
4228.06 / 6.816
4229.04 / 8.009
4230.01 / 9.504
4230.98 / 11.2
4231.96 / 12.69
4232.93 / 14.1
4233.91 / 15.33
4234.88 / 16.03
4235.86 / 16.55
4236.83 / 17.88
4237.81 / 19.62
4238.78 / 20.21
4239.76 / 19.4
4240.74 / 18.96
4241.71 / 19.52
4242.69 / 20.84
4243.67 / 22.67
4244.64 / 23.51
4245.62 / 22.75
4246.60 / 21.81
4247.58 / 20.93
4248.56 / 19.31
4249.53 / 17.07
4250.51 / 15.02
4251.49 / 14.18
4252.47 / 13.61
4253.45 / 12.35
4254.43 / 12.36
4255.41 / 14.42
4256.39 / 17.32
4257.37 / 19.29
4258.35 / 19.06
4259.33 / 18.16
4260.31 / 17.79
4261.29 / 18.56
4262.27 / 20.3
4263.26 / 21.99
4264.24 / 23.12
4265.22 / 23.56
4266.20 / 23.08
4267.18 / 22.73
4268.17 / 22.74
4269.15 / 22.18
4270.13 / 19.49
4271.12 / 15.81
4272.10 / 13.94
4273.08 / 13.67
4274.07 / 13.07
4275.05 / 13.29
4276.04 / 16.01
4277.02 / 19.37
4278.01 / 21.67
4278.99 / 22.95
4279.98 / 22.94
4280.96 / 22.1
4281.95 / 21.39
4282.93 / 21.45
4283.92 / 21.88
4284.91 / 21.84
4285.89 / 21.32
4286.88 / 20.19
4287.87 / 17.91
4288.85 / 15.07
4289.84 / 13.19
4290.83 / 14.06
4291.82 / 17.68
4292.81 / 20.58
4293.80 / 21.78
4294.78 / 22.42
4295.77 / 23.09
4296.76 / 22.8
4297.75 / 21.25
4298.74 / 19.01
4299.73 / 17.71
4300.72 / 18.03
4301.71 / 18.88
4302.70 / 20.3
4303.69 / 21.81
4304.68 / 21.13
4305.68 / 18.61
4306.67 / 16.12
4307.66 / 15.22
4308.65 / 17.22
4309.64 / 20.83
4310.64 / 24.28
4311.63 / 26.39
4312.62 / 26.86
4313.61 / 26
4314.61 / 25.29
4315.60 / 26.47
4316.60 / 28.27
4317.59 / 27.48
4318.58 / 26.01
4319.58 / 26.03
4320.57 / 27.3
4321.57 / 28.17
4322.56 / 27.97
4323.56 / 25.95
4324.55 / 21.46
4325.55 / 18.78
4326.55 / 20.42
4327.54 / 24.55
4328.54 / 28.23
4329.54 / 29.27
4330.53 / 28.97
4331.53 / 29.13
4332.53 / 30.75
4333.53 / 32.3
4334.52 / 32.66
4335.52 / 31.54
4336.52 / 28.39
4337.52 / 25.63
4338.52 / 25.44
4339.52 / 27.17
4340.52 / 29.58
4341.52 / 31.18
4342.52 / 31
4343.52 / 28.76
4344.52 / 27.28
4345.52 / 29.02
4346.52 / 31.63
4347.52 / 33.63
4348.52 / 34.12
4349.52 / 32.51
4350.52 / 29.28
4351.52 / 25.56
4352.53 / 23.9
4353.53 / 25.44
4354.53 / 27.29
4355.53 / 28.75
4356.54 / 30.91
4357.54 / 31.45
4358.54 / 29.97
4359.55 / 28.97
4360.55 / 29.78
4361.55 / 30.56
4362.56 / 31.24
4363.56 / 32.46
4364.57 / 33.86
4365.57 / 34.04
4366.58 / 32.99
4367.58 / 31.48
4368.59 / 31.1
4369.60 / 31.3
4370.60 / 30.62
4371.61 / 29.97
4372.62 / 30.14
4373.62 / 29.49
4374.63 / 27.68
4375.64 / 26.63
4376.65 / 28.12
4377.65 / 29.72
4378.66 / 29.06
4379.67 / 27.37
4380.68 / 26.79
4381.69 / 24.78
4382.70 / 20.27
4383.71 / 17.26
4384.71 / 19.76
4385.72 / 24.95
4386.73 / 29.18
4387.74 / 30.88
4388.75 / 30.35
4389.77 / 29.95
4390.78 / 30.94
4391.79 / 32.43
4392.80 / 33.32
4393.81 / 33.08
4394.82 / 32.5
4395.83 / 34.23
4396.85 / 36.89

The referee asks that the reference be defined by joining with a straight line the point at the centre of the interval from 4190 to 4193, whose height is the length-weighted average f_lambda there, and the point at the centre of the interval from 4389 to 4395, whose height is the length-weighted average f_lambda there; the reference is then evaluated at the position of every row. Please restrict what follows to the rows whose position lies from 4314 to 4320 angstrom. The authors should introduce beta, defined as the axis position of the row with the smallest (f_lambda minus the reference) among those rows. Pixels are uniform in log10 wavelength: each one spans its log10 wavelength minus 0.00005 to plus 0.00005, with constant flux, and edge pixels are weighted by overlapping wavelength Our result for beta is 4314.61 angstrom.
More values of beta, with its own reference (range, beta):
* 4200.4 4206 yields 4202.83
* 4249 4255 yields 4254.43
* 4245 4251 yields 4250.51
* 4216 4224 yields 4223.20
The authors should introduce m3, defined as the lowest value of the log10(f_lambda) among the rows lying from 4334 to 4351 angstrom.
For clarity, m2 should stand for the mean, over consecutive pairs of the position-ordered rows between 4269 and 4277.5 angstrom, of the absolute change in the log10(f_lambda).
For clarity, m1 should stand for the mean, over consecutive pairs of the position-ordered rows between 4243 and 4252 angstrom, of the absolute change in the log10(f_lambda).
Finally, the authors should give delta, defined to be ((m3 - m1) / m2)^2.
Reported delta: 755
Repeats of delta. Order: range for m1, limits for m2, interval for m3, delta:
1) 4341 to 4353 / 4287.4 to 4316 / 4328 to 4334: 1494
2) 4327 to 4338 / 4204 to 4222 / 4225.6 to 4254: 2135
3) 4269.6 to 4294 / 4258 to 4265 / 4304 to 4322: 2284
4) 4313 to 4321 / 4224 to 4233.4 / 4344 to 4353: 607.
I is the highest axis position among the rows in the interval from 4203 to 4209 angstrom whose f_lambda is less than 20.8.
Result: 4204.76 angstrom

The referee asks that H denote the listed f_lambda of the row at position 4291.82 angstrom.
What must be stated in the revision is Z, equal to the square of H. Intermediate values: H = 17.68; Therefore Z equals 313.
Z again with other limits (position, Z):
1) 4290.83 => 198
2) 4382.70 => 411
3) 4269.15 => 492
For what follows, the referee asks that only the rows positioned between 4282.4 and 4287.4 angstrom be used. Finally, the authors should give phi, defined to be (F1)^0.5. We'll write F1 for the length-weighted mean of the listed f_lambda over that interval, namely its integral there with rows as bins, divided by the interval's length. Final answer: 4.6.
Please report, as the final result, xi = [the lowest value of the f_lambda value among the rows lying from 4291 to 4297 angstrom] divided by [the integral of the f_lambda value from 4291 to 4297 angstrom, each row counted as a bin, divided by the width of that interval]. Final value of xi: 0.844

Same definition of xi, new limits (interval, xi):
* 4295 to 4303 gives 0.877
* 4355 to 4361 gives 0.960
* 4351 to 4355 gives 0.936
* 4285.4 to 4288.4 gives 0.906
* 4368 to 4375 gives 0.920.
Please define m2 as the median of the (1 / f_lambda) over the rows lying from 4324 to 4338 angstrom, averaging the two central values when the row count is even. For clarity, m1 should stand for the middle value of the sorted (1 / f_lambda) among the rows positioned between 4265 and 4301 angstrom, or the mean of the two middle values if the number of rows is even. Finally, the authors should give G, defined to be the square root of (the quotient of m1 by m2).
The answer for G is 1.16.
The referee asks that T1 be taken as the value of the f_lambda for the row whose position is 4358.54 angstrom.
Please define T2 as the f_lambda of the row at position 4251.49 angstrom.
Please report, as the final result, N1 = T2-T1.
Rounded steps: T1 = 29.97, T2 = 14.18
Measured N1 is -16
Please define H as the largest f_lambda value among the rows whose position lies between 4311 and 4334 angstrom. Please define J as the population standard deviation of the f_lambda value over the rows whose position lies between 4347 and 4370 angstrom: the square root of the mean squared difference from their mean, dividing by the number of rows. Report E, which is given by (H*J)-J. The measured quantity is 87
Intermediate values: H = 32.3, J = 2.8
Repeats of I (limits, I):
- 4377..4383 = 4382.70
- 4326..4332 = 4326.55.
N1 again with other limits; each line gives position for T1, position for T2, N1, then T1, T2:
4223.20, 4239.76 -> 9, 10.45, 19.4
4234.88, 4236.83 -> 2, 16.03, 17.88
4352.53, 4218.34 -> -6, 23.9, 17.93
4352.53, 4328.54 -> 4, 23.9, 28.23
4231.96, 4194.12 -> 11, 12.69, 23.7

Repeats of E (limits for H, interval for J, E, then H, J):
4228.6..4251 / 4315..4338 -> 77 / 23.51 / 3.4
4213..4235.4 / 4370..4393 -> 73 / 19.49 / 4.0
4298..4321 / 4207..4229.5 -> 151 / 28.27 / 5.5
